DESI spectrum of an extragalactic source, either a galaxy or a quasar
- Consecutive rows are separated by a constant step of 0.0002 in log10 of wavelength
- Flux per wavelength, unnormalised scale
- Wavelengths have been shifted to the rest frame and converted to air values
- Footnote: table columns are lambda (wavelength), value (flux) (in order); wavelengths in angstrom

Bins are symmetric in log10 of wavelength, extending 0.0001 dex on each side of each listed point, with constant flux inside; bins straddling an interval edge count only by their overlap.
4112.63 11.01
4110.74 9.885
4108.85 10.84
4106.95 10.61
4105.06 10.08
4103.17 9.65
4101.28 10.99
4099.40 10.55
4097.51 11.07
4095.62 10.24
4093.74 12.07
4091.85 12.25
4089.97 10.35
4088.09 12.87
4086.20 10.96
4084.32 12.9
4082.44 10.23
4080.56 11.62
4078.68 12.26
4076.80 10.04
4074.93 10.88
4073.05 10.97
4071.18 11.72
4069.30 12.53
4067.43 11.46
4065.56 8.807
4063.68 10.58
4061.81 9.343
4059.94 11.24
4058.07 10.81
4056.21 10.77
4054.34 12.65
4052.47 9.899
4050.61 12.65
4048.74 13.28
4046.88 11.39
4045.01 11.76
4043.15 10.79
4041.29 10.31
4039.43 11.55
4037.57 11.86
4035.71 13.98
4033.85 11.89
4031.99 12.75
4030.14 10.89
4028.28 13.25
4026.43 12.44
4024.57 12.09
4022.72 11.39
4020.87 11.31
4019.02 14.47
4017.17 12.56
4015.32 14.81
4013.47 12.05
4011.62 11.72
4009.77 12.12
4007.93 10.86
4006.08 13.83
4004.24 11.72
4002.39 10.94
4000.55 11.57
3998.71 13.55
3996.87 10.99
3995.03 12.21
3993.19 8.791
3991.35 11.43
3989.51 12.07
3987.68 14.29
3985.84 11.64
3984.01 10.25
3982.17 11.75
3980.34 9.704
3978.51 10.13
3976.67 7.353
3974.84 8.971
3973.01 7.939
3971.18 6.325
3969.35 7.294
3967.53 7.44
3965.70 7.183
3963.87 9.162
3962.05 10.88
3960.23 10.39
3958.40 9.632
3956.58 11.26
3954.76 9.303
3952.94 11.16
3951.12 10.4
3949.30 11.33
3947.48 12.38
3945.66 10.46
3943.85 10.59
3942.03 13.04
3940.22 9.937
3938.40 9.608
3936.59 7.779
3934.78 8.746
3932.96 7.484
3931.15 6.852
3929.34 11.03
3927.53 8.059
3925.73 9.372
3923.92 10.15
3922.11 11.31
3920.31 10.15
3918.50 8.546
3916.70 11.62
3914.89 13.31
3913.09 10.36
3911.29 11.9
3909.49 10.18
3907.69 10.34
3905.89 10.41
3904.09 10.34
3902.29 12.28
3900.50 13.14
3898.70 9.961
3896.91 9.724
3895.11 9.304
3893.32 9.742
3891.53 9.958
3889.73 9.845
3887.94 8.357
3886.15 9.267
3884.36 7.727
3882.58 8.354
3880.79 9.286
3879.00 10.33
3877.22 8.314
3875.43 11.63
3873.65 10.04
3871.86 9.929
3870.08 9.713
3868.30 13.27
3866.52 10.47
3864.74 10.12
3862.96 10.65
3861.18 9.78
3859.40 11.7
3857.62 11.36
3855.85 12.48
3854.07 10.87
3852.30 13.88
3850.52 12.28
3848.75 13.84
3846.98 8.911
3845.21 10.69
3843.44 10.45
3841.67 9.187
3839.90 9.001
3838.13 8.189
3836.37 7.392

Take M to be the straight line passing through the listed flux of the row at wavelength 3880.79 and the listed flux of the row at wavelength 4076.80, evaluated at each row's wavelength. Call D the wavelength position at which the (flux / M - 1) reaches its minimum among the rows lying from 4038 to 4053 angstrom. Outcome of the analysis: 4052.47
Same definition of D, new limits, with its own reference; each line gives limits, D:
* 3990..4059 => 3993.19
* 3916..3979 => 3971.18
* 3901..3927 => 3918.50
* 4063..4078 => 4065.56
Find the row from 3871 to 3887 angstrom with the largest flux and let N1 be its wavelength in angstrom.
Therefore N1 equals 3875.43 angstrom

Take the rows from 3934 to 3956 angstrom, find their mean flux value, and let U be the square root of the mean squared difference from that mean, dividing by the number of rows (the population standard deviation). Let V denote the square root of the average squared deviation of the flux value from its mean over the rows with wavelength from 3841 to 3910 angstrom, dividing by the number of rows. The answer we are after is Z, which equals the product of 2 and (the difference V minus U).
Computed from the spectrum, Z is 0.1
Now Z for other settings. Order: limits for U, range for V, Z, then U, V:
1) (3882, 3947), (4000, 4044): -0.8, 1.5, 1.2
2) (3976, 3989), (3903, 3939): -0.8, 2.0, 1.6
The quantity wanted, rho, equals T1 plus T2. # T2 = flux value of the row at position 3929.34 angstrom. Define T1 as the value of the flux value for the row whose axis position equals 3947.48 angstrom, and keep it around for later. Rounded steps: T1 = 12.38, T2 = 11.03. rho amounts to 23.4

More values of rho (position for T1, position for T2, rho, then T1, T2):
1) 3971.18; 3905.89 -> 16.7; 6.325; 10.41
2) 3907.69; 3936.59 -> 18.1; 10.34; 7.779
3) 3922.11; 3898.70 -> 21.3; 11.31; 9.961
